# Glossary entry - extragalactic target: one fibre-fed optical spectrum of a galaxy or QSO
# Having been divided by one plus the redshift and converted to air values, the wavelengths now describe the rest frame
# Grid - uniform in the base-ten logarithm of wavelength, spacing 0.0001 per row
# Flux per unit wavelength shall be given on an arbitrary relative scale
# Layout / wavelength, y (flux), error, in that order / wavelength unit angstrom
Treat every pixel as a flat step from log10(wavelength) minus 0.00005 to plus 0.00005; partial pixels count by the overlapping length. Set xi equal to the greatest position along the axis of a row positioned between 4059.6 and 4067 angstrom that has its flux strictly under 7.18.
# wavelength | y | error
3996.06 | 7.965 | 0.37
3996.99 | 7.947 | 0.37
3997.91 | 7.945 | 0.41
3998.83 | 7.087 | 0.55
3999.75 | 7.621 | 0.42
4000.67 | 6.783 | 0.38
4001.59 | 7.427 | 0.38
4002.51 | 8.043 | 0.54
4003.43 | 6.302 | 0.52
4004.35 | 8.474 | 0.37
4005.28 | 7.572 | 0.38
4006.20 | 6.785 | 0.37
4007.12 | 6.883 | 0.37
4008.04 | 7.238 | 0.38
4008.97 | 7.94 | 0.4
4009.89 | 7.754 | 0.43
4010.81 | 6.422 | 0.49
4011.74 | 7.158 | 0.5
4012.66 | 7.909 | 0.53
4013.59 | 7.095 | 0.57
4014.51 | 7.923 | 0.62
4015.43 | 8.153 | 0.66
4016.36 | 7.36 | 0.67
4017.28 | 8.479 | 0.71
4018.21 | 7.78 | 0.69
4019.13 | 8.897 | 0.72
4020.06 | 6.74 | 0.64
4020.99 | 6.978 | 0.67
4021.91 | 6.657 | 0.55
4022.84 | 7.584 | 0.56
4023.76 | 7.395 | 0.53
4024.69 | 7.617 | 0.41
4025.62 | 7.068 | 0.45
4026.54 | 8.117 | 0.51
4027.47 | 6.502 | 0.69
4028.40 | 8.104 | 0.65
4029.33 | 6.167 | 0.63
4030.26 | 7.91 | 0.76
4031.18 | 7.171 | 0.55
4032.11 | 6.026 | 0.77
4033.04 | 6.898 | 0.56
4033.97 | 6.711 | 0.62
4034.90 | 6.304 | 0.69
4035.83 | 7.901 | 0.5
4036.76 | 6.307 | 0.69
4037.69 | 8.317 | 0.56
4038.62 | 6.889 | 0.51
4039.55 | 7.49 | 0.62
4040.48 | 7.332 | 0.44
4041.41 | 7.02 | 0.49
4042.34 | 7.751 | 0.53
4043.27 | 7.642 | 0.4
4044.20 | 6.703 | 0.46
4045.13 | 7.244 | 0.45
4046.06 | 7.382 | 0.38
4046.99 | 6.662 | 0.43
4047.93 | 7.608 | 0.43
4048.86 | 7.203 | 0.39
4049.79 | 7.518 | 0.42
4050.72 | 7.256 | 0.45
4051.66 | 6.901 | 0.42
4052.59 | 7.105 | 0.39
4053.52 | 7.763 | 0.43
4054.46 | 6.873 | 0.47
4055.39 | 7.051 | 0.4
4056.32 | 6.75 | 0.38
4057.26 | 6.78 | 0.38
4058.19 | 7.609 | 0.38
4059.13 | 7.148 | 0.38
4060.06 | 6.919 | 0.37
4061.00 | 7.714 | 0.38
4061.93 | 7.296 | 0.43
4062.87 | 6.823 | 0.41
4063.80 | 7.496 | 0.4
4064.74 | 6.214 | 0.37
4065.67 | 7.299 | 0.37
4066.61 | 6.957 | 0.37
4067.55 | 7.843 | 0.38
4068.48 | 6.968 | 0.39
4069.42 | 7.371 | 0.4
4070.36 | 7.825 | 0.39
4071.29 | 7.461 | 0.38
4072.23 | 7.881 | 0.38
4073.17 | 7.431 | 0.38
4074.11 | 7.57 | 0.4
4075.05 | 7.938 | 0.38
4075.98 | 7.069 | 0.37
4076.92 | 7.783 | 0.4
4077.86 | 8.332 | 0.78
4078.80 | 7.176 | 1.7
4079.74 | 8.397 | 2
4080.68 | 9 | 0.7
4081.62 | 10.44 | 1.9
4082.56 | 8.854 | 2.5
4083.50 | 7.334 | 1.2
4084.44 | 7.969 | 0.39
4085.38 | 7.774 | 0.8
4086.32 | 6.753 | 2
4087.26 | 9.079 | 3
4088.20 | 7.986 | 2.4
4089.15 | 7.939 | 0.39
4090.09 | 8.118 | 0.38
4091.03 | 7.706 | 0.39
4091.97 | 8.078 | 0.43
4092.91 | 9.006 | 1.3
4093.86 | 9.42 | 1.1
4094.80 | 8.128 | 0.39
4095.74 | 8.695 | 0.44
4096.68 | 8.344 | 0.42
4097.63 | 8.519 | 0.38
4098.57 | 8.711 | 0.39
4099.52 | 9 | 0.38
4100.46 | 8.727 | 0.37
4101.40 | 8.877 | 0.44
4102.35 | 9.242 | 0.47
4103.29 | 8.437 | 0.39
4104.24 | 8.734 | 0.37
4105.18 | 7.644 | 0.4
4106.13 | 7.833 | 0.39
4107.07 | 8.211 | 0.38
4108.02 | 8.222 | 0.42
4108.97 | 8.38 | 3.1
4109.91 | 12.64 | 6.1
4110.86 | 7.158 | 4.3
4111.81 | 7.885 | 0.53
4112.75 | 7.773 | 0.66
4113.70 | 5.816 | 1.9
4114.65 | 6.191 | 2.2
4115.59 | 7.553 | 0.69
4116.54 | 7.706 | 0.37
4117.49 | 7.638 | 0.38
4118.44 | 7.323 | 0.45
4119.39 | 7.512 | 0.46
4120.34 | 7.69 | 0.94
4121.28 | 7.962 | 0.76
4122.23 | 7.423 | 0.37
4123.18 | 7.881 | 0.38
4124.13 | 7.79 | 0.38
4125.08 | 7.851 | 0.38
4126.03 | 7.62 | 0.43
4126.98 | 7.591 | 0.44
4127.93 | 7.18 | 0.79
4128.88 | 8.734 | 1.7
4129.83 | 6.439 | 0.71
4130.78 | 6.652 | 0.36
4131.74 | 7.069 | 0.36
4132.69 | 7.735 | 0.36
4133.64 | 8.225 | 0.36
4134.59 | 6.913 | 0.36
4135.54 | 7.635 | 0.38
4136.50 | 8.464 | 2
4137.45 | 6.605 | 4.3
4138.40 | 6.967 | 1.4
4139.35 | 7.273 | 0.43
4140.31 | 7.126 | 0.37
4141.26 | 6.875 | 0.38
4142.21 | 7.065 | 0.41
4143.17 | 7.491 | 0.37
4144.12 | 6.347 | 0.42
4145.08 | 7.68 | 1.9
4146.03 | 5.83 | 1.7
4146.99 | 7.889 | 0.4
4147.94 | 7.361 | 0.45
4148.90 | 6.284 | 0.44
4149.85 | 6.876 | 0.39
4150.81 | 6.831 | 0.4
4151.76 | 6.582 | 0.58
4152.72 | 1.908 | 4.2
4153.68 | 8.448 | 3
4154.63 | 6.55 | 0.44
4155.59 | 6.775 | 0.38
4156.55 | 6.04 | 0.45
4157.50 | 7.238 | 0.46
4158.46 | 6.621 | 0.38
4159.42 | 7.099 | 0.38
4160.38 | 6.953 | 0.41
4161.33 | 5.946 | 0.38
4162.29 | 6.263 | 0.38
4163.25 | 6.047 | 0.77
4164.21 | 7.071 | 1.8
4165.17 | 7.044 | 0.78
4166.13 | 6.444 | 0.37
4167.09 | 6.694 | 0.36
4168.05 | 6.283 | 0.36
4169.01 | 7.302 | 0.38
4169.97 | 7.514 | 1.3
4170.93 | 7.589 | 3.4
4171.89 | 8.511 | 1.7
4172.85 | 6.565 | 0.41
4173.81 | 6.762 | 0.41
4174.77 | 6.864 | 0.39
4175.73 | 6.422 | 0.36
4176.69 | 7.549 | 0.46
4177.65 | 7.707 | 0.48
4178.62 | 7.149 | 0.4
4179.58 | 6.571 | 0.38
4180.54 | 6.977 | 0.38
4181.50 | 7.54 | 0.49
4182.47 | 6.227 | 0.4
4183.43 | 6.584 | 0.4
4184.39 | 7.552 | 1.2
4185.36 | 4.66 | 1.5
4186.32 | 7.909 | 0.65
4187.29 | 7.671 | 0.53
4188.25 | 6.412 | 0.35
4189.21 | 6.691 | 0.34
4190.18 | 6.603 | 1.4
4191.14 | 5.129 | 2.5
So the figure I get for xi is 4066.61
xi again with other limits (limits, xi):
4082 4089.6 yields 4086.32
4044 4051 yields 4046.99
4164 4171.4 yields 4168.05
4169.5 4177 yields 4175.73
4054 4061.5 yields 4060.06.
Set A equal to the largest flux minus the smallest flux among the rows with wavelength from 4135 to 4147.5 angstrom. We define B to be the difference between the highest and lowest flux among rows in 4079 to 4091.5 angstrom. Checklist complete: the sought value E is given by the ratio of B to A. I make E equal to 1.4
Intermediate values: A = 2.6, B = 3.7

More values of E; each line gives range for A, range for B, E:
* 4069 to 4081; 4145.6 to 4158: 3.4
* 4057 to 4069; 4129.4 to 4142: 1.2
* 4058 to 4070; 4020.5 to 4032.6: 1.3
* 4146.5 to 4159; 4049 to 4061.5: 0.2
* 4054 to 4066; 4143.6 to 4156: 4.4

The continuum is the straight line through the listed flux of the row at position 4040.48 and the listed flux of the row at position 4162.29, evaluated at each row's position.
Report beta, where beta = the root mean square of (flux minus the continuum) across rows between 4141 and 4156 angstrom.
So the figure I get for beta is 1.41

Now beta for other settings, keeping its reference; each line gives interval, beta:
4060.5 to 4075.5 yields 0.55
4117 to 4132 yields 1.06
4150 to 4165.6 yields 1.33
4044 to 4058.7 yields 0.36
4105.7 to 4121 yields 1.81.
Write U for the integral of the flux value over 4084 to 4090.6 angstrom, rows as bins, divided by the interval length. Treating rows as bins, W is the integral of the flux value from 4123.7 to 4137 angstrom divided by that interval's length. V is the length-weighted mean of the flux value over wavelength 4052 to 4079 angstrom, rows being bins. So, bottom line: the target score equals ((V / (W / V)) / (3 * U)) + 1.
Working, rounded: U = 7.9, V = 7.3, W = 7.6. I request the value 1.30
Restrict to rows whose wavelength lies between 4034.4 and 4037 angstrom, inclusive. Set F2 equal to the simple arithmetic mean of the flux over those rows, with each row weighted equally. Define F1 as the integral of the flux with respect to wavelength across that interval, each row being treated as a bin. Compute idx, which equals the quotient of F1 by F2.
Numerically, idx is 2.61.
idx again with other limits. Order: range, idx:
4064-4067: 3.02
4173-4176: 3.01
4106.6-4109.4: 2.79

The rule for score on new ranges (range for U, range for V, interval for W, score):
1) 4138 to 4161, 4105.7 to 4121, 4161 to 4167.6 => 1.47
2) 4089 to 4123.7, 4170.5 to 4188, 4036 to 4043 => 1.28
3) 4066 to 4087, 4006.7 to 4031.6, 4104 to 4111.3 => 1.27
